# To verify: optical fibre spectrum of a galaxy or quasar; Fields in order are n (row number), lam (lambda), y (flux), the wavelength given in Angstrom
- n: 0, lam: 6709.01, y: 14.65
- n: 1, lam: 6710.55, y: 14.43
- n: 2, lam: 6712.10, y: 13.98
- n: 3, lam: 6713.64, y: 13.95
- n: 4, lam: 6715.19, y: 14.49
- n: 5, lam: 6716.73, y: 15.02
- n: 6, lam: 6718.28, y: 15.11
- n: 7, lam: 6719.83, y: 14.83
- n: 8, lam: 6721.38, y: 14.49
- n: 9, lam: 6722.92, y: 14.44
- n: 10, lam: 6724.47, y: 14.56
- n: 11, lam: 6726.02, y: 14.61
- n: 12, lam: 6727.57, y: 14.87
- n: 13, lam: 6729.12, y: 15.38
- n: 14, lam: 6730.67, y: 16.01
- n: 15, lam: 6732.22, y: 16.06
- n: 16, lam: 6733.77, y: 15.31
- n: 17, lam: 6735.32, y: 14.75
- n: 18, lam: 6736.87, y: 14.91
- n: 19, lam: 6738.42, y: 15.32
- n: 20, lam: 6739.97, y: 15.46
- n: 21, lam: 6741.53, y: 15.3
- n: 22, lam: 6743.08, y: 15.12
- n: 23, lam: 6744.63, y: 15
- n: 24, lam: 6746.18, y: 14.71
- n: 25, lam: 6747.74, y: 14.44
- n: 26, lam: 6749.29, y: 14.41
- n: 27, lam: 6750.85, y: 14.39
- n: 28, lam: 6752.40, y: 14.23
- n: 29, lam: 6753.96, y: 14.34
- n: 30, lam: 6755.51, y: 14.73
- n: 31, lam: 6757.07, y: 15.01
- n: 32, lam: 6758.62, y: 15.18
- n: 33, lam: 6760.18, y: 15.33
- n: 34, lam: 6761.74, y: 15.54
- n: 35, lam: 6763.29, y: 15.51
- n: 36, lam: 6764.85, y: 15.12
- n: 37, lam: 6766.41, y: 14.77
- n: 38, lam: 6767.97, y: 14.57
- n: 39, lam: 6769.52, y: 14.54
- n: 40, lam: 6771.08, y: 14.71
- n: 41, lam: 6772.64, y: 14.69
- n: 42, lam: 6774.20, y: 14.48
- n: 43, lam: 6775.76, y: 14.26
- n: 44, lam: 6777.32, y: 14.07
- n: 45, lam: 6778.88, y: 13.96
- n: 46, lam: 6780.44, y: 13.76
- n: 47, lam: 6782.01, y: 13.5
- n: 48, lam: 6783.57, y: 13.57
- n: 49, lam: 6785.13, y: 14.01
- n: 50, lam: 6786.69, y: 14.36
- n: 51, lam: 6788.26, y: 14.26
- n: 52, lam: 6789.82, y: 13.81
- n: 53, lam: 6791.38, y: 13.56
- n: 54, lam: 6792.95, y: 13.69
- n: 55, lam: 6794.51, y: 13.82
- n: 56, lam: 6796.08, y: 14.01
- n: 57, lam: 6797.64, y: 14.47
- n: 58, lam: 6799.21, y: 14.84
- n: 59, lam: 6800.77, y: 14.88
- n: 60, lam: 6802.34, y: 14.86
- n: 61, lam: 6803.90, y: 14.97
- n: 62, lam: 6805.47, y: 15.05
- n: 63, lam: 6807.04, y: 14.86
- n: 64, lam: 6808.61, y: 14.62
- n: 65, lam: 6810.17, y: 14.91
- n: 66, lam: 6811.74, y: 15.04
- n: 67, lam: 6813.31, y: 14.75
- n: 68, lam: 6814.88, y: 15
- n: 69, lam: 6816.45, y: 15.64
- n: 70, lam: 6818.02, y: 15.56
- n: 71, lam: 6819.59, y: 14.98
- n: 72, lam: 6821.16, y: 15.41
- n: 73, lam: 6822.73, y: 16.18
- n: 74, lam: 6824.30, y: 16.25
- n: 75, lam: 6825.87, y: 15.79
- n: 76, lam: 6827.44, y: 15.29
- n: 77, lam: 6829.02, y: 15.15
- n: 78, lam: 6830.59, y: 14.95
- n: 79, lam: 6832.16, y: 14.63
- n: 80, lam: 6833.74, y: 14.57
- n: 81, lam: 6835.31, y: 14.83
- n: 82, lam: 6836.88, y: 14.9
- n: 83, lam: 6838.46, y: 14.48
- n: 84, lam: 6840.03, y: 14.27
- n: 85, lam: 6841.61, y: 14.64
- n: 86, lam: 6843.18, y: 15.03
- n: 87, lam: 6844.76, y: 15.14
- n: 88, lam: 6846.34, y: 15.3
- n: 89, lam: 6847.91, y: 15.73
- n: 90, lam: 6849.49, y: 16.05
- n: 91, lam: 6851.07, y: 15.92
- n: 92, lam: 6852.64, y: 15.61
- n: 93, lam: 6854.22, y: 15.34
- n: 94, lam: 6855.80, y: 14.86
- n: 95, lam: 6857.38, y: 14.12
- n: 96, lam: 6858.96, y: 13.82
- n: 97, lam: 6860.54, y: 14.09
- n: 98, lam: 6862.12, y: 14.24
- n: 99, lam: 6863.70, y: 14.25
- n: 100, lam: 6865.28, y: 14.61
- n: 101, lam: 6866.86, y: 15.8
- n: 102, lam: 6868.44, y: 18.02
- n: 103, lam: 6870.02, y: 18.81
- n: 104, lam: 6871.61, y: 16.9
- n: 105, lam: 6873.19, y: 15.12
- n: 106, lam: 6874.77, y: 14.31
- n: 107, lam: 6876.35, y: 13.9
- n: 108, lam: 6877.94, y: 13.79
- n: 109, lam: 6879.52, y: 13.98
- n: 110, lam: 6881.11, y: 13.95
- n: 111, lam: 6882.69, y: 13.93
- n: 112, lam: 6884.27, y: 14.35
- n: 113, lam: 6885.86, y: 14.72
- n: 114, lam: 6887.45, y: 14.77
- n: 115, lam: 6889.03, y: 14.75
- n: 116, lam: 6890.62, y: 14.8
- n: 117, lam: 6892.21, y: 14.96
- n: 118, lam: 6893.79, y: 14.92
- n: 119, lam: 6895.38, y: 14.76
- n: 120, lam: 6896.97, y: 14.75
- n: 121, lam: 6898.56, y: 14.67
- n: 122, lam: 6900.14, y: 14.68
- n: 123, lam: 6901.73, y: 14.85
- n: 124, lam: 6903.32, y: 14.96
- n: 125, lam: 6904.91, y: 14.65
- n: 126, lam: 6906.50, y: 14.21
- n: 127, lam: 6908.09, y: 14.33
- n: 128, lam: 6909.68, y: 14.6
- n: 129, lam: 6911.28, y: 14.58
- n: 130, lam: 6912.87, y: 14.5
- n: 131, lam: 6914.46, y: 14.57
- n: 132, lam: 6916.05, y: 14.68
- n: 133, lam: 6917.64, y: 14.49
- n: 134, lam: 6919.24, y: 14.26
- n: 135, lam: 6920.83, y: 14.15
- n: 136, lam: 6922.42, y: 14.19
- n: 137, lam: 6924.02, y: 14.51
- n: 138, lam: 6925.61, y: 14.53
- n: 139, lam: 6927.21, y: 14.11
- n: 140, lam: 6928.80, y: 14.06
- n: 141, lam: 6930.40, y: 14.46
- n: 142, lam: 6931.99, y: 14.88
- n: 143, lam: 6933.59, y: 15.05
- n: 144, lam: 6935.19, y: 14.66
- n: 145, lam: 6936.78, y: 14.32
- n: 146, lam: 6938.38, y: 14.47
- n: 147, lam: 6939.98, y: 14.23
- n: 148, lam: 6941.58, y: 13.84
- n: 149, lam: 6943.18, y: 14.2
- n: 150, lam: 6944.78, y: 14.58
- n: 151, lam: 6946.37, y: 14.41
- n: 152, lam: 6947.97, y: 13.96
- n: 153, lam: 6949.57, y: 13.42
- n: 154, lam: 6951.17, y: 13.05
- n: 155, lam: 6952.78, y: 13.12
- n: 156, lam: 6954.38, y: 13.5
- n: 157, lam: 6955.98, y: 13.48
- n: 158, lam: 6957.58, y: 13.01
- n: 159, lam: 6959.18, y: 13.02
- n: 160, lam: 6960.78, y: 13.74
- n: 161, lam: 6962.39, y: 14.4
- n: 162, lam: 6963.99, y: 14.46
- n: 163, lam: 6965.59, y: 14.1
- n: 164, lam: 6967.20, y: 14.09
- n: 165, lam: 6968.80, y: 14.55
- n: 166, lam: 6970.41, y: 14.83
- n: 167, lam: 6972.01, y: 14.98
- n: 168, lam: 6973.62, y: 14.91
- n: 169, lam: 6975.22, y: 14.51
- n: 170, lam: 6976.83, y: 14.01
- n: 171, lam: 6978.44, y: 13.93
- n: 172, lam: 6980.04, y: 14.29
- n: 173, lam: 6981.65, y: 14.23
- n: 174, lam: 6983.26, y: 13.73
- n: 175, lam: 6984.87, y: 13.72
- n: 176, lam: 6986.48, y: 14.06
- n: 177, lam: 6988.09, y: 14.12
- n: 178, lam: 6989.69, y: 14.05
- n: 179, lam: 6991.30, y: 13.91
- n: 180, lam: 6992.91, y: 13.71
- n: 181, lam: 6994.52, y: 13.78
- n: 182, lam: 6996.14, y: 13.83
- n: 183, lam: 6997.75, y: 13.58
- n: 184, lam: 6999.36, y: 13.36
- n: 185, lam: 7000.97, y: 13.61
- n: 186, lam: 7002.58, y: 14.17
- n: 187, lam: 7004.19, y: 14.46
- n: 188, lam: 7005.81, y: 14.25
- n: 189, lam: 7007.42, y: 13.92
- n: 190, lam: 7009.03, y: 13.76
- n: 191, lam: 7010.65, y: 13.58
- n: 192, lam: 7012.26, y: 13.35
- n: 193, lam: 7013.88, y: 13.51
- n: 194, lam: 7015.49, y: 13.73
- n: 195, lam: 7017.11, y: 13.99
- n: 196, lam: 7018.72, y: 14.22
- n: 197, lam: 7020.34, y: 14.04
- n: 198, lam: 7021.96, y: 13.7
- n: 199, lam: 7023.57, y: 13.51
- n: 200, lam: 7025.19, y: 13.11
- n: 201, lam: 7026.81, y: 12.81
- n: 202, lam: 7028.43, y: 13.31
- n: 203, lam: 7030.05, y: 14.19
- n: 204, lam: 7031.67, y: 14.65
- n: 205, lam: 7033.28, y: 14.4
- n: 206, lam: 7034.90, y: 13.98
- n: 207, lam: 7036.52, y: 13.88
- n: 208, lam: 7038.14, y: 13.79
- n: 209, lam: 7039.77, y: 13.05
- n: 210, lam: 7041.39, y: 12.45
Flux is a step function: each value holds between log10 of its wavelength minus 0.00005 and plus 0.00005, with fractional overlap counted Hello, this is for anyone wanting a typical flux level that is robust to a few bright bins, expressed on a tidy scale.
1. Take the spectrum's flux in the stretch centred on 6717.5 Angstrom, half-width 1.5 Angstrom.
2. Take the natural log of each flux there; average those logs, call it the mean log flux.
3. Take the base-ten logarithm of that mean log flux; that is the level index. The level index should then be 0.433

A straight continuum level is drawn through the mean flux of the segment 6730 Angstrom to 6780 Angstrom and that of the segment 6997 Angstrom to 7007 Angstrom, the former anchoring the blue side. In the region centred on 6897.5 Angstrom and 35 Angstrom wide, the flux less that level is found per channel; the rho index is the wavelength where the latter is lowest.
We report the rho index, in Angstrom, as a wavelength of 6882.69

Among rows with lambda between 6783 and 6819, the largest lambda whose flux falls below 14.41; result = 6796.08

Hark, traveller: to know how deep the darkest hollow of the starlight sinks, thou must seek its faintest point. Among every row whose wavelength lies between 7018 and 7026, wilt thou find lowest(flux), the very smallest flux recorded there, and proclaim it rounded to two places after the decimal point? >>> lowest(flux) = 13.11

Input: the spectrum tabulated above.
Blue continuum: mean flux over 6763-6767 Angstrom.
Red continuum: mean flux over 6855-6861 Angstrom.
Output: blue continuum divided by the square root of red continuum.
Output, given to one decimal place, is 4.0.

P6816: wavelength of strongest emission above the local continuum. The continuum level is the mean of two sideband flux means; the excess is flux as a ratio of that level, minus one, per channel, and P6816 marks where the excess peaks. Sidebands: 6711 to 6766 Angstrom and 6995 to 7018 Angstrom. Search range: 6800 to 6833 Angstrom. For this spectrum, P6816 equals 6824.30 Angstrom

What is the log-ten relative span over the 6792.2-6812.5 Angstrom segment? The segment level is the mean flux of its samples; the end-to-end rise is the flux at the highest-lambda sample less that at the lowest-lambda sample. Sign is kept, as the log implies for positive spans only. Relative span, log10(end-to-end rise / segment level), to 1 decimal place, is -1.0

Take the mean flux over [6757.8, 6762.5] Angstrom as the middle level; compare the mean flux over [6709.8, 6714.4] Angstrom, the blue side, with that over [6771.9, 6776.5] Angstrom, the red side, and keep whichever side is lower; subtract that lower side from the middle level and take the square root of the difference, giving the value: 1.11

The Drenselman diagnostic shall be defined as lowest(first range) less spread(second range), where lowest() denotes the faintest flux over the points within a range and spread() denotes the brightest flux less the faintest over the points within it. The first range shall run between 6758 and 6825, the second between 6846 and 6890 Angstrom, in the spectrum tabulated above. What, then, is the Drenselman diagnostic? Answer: 8.5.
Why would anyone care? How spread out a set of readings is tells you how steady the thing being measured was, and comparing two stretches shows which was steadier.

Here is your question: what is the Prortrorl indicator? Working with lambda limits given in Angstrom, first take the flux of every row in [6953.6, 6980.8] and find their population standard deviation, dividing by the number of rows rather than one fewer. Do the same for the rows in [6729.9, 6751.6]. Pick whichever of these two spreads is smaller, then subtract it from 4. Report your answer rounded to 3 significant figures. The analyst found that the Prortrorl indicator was 3.48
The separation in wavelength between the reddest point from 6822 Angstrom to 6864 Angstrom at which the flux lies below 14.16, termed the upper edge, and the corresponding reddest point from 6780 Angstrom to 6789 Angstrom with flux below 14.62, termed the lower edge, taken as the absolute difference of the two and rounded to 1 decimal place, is 72.3 Angstrom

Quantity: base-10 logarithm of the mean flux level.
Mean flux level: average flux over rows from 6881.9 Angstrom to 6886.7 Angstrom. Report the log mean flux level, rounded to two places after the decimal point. 1.16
